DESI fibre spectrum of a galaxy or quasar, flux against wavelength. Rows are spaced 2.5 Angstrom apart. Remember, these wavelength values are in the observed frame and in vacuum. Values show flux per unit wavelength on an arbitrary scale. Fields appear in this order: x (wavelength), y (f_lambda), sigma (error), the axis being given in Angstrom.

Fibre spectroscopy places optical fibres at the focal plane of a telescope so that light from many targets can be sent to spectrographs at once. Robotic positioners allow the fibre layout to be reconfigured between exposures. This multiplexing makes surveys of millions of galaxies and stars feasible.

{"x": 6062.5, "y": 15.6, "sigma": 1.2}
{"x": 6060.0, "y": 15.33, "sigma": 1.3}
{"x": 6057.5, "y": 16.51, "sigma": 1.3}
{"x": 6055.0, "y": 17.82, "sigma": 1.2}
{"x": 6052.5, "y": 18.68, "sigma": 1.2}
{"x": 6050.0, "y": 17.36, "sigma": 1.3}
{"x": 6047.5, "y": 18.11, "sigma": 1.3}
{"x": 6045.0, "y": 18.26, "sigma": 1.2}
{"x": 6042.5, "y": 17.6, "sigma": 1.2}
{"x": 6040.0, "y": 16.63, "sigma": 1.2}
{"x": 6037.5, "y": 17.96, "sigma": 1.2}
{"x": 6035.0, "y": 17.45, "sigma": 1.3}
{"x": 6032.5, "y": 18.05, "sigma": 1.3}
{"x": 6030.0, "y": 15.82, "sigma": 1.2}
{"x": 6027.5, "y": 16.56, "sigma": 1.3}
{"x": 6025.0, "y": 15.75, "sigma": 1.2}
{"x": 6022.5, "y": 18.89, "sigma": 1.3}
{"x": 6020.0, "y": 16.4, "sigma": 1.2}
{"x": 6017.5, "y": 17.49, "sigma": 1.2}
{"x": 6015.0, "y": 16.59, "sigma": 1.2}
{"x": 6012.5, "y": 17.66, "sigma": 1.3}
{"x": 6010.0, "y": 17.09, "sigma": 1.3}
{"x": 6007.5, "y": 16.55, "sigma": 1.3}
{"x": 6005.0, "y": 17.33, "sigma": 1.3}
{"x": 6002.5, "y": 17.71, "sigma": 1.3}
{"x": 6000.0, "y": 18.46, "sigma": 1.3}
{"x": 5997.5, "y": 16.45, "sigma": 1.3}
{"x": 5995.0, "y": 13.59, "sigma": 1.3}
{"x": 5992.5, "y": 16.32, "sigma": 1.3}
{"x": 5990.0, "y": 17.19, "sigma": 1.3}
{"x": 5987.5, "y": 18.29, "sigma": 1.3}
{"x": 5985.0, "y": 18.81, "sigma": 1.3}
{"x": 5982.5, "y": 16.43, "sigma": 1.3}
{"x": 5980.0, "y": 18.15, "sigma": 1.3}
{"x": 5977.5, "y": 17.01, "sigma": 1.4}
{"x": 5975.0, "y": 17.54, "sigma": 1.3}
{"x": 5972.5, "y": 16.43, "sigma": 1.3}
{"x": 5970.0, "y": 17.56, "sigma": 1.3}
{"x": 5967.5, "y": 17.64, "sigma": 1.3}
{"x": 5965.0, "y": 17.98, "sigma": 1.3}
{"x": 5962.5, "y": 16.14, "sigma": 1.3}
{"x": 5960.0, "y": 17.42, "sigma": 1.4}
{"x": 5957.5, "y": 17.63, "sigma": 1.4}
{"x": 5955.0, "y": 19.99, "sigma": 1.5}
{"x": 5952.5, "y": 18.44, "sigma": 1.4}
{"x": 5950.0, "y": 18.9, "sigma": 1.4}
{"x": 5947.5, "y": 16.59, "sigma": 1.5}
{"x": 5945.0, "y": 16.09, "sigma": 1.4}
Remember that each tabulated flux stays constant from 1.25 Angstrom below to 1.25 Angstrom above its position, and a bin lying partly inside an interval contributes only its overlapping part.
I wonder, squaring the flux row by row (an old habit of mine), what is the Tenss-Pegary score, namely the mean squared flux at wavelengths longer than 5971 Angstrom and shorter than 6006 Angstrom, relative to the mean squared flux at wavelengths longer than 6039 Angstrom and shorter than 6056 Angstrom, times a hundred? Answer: 93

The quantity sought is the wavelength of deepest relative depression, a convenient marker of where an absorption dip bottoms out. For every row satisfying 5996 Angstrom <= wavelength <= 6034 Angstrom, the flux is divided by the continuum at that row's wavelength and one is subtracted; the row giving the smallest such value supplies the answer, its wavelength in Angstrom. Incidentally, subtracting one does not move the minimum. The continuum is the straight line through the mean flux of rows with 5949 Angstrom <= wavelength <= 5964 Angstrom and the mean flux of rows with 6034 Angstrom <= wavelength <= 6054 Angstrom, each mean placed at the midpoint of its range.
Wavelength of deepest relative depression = 6025.0 Angstrom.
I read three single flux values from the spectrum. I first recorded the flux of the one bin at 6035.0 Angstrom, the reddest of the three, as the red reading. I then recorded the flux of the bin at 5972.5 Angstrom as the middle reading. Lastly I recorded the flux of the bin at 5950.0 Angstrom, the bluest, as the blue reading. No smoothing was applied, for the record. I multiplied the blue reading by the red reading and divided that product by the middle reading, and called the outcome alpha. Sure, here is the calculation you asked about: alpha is 20.1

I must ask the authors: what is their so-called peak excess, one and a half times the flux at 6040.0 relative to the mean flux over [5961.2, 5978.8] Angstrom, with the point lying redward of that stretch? 1.45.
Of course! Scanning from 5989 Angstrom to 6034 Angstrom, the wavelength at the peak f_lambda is 6022.5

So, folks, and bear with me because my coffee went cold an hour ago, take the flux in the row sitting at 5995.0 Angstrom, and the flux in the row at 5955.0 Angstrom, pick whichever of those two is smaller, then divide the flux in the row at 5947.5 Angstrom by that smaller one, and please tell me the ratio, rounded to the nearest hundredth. 1.22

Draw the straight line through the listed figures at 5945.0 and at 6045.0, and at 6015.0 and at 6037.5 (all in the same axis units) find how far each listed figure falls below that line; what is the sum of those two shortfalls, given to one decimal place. 1.2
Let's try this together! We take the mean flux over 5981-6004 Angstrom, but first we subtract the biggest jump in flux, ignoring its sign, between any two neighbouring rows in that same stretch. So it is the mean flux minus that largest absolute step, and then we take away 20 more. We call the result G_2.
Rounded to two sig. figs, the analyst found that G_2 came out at -5.8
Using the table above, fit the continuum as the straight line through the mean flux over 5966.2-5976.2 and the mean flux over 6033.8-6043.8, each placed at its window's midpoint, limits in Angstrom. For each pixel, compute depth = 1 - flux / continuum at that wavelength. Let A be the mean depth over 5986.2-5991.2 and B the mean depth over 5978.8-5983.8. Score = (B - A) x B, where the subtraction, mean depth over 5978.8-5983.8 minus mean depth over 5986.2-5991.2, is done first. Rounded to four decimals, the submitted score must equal 0.0000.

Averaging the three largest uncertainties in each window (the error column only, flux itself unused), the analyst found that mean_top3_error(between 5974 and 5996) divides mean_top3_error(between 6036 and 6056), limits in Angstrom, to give 0.95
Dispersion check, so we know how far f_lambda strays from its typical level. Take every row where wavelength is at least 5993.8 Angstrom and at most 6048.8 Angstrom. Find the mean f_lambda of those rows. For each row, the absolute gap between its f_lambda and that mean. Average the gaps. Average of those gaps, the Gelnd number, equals 0.9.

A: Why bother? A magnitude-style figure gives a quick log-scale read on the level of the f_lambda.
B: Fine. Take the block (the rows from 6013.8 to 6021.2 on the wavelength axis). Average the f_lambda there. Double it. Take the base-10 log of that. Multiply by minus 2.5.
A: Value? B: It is -3.82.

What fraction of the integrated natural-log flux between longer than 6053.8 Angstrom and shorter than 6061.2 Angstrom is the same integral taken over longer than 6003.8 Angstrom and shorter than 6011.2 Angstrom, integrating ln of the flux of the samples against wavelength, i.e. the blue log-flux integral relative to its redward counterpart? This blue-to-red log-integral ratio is 1.01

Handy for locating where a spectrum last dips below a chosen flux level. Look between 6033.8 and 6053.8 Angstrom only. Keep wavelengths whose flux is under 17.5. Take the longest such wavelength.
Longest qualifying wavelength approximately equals 6050.0 Angstrom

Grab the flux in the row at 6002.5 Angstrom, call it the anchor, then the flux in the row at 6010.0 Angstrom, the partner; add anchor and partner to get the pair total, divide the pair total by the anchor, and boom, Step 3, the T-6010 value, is 1.96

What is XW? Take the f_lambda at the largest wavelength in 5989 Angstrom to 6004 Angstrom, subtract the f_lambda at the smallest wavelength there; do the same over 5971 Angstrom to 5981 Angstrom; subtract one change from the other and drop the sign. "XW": 1.2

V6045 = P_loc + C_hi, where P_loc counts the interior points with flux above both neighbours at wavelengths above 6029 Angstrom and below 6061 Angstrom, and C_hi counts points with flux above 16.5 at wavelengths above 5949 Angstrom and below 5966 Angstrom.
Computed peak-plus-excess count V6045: 10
